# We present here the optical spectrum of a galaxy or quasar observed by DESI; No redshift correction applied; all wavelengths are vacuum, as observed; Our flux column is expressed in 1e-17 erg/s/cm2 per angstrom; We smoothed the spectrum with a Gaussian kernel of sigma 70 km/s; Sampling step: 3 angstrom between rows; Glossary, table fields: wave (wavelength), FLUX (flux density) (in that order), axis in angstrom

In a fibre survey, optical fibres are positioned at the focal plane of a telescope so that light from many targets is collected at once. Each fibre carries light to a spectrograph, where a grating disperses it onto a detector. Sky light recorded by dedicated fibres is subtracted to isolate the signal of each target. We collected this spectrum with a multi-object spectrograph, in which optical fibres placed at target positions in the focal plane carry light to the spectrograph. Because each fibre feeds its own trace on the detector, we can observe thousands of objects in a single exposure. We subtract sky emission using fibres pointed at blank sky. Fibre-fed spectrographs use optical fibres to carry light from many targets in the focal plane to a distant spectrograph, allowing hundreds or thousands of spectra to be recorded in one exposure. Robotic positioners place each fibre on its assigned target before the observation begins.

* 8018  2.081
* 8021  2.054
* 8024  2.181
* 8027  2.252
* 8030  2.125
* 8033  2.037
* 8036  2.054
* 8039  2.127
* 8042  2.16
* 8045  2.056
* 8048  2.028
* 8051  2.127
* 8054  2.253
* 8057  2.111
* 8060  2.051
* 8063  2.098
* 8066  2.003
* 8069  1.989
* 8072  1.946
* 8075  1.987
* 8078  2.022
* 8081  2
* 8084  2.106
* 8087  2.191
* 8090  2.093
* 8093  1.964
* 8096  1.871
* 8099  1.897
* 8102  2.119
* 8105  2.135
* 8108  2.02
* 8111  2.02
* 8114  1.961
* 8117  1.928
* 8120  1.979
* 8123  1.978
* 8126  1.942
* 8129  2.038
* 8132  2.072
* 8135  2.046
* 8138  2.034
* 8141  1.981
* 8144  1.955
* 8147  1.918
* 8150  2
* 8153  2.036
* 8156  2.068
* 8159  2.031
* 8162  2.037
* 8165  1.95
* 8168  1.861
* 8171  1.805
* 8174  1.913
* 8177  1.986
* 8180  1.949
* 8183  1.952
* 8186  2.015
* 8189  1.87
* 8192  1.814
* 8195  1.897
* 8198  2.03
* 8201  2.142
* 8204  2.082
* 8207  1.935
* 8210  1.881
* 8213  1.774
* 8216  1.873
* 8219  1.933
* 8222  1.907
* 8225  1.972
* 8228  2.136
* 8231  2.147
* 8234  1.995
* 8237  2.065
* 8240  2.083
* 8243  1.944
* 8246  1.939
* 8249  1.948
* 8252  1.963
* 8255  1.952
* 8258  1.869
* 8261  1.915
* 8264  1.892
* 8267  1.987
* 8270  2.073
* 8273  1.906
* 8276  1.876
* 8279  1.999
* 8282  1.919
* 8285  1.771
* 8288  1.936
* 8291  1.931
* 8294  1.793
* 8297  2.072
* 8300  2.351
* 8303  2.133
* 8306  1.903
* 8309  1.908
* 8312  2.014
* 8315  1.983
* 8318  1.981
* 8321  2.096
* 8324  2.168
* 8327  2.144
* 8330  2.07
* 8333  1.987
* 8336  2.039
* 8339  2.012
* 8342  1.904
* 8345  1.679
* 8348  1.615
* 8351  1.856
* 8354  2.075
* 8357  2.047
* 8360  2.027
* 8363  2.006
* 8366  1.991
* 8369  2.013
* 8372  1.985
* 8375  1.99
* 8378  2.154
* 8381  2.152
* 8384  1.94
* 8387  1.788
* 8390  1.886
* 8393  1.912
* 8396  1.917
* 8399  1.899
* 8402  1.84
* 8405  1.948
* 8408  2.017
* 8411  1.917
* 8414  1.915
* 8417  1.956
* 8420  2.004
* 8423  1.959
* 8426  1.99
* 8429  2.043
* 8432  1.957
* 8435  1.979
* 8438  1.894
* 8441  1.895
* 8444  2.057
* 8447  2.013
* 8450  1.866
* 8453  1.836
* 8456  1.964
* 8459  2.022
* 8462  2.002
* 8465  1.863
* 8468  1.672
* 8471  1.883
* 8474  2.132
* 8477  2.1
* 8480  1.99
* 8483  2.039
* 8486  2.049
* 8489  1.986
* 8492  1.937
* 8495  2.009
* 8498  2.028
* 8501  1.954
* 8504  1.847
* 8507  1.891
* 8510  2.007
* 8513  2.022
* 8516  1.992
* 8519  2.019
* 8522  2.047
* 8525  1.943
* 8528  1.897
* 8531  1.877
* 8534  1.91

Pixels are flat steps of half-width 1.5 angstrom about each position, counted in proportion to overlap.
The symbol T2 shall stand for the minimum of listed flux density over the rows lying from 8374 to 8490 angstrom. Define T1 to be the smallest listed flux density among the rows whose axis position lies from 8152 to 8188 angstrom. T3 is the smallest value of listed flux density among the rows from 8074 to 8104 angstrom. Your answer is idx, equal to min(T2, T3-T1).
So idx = 0.07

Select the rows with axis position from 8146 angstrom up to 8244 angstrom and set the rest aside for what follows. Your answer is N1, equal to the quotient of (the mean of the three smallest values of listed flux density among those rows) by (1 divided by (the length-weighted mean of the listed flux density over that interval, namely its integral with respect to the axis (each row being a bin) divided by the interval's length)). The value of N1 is 3.54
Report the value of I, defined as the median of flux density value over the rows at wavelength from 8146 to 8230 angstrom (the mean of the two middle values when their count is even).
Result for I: 1.95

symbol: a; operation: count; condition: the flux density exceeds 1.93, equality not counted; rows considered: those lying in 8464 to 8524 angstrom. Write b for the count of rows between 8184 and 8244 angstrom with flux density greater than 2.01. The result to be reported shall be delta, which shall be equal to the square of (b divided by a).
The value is 0.28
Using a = 15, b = 8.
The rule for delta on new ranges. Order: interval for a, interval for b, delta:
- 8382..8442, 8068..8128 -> 0.64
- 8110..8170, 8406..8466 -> 0.09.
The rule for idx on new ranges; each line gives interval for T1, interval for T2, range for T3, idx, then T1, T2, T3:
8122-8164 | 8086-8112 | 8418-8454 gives -0.08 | 1.918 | 1.871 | 1.836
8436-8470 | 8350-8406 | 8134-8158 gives 0.25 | 1.672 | 1.788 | 1.918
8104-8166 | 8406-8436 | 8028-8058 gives 0.11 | 1.918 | 1.915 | 2.028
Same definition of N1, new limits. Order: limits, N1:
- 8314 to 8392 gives 3.36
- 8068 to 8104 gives 3.84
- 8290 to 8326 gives 3.79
